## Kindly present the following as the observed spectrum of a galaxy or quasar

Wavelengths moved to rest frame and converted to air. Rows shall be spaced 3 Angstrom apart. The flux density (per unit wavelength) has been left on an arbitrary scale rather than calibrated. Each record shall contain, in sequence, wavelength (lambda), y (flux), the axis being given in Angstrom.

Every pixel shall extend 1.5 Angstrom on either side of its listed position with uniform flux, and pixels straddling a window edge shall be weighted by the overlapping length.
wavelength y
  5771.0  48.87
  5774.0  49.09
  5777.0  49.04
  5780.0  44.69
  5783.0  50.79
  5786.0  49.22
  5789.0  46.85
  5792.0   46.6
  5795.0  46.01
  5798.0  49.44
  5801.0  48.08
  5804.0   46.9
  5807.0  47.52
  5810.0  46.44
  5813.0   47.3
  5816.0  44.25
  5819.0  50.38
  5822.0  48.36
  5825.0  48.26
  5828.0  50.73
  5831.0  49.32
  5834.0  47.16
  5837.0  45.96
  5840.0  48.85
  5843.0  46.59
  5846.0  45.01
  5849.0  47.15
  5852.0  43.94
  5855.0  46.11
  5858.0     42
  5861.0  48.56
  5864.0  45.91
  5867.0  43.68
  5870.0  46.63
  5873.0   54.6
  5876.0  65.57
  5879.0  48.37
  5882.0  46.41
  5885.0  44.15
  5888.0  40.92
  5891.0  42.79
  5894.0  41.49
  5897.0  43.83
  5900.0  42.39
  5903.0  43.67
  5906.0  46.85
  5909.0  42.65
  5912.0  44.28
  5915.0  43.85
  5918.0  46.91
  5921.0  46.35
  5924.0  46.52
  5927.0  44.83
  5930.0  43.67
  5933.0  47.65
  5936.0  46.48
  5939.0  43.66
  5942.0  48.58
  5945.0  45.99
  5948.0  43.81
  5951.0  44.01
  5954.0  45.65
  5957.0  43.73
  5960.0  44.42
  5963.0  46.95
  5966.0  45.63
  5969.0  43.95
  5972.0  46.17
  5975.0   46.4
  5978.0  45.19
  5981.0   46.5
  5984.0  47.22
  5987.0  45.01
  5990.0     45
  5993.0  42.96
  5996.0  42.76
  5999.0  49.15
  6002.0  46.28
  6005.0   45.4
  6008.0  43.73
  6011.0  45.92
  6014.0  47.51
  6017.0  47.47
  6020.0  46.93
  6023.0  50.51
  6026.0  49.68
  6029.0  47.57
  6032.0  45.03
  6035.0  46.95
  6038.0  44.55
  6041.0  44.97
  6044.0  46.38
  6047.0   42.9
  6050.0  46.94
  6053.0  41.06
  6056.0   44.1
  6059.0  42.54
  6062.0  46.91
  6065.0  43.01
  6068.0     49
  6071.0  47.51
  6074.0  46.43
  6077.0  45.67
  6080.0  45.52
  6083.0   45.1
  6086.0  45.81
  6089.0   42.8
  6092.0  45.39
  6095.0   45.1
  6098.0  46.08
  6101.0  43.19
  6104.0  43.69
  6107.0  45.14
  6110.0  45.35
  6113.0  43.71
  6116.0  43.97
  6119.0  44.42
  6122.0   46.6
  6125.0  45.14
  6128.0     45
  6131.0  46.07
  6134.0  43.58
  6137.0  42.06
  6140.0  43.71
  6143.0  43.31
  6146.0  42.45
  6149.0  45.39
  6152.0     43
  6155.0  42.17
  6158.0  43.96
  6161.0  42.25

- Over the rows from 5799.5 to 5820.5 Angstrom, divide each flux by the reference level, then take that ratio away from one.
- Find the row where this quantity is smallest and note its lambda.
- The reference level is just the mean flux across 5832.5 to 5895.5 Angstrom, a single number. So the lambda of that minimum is 5819.0 Angstrom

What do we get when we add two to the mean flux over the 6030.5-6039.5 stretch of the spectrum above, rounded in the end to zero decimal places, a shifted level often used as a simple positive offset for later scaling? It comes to 48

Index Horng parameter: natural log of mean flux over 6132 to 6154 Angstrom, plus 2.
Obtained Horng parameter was 5.77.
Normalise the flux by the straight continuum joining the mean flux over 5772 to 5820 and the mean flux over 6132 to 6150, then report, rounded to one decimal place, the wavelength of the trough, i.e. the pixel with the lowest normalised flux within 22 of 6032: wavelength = 6053.0 Angstrom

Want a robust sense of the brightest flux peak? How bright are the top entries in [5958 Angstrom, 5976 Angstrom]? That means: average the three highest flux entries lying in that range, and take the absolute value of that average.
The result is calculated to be 46.5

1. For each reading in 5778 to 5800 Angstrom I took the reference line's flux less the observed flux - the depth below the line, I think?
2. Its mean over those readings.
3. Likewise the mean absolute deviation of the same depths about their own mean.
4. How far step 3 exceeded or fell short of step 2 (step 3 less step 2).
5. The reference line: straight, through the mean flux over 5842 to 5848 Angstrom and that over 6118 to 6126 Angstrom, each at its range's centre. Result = 3.6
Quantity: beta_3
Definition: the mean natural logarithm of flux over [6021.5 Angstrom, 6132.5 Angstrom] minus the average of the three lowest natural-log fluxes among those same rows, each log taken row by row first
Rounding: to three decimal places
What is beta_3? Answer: 0.074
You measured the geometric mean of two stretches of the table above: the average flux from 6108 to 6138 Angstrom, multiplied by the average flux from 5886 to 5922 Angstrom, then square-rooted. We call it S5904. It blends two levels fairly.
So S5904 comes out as 44.2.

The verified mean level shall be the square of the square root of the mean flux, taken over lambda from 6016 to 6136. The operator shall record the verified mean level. 45.4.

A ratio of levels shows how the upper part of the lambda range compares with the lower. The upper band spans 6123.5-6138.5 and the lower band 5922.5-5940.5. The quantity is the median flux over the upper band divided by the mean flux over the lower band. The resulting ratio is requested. 0.99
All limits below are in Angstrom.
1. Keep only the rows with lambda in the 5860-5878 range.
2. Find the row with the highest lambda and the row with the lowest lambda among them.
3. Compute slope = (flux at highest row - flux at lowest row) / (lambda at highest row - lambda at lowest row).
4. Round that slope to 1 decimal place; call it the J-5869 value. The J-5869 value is 1.1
